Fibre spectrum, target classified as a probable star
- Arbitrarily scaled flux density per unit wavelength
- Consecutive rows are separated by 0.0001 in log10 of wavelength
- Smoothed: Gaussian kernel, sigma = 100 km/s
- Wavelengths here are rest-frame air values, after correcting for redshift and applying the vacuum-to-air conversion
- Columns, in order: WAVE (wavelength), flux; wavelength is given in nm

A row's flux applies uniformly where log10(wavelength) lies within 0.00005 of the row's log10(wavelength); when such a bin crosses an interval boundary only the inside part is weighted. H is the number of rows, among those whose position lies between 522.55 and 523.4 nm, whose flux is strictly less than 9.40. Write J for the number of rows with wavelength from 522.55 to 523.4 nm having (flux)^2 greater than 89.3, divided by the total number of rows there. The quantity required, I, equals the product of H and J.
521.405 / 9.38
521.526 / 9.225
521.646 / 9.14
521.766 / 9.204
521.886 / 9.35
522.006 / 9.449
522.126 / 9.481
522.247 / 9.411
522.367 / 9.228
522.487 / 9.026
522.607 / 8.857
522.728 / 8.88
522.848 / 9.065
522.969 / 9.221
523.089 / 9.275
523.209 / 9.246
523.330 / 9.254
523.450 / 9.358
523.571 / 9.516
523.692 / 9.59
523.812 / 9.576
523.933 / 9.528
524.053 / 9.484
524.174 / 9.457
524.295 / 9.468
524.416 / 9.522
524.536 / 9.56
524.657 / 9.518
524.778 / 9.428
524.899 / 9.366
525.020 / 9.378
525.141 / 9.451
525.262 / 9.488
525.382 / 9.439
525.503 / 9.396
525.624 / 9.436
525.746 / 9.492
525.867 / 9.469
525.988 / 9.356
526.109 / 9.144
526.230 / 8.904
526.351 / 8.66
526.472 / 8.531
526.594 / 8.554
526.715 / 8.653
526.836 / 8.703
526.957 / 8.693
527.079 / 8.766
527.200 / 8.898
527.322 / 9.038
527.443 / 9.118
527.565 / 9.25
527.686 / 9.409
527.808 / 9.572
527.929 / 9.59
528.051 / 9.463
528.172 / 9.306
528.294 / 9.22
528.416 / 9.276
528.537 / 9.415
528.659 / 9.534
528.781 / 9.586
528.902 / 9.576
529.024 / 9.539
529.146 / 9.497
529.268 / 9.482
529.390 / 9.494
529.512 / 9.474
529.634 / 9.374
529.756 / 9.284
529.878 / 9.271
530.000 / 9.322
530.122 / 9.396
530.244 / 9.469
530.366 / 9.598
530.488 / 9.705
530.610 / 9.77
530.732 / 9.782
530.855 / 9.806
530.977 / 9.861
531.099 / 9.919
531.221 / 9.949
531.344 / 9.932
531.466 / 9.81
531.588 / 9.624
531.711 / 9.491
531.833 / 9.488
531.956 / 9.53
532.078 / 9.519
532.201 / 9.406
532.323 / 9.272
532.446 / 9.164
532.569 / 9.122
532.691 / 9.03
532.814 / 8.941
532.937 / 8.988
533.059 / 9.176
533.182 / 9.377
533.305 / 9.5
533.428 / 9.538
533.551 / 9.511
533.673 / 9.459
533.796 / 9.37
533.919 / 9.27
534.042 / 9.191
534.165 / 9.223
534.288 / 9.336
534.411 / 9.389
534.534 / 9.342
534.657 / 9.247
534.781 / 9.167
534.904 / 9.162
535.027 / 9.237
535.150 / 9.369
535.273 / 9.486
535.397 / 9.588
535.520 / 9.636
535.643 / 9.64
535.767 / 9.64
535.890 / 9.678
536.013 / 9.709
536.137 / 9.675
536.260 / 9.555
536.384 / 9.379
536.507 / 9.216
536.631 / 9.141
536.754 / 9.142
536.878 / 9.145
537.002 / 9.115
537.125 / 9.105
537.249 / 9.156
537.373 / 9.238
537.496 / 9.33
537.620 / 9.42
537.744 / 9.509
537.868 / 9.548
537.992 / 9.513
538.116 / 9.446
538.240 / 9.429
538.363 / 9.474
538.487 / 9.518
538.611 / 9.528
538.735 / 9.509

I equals 0.0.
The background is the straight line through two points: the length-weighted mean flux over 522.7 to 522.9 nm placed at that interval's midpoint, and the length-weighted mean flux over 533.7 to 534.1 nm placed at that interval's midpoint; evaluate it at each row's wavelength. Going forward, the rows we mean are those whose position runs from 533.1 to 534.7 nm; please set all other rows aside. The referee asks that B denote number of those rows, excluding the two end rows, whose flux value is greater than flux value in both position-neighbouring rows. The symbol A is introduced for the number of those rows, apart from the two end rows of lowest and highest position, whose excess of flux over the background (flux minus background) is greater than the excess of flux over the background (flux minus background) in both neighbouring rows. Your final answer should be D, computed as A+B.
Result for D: 4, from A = 2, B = 2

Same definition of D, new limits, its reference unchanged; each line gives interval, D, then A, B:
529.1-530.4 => 2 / 1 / 1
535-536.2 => 3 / 2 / 1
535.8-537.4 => 3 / 1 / 2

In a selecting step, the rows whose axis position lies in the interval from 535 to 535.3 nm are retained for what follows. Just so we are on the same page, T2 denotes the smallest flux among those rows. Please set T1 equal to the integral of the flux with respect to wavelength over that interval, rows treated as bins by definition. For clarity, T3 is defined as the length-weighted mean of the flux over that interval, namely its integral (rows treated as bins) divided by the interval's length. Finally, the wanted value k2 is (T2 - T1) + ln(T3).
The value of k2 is 8.66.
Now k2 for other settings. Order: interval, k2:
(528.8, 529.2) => 7.93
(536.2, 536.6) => 7.71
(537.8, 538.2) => 7.90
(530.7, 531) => 9.13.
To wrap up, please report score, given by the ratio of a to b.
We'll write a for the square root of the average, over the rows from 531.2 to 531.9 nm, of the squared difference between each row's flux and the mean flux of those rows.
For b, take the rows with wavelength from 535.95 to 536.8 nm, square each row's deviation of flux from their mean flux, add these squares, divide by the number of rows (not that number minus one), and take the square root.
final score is 0.84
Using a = 0.19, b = 0.23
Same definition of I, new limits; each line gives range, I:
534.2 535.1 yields 0.0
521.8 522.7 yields 0.6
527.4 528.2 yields 1.3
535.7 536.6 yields 1.4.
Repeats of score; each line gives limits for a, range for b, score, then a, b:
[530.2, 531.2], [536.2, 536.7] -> 0.86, 0.14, 0.16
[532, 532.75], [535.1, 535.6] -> 1.64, 0.17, 0.10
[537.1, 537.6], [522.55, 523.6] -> 0.42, 0.09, 0.20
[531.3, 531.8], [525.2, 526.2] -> 1.58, 0.17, 0.11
